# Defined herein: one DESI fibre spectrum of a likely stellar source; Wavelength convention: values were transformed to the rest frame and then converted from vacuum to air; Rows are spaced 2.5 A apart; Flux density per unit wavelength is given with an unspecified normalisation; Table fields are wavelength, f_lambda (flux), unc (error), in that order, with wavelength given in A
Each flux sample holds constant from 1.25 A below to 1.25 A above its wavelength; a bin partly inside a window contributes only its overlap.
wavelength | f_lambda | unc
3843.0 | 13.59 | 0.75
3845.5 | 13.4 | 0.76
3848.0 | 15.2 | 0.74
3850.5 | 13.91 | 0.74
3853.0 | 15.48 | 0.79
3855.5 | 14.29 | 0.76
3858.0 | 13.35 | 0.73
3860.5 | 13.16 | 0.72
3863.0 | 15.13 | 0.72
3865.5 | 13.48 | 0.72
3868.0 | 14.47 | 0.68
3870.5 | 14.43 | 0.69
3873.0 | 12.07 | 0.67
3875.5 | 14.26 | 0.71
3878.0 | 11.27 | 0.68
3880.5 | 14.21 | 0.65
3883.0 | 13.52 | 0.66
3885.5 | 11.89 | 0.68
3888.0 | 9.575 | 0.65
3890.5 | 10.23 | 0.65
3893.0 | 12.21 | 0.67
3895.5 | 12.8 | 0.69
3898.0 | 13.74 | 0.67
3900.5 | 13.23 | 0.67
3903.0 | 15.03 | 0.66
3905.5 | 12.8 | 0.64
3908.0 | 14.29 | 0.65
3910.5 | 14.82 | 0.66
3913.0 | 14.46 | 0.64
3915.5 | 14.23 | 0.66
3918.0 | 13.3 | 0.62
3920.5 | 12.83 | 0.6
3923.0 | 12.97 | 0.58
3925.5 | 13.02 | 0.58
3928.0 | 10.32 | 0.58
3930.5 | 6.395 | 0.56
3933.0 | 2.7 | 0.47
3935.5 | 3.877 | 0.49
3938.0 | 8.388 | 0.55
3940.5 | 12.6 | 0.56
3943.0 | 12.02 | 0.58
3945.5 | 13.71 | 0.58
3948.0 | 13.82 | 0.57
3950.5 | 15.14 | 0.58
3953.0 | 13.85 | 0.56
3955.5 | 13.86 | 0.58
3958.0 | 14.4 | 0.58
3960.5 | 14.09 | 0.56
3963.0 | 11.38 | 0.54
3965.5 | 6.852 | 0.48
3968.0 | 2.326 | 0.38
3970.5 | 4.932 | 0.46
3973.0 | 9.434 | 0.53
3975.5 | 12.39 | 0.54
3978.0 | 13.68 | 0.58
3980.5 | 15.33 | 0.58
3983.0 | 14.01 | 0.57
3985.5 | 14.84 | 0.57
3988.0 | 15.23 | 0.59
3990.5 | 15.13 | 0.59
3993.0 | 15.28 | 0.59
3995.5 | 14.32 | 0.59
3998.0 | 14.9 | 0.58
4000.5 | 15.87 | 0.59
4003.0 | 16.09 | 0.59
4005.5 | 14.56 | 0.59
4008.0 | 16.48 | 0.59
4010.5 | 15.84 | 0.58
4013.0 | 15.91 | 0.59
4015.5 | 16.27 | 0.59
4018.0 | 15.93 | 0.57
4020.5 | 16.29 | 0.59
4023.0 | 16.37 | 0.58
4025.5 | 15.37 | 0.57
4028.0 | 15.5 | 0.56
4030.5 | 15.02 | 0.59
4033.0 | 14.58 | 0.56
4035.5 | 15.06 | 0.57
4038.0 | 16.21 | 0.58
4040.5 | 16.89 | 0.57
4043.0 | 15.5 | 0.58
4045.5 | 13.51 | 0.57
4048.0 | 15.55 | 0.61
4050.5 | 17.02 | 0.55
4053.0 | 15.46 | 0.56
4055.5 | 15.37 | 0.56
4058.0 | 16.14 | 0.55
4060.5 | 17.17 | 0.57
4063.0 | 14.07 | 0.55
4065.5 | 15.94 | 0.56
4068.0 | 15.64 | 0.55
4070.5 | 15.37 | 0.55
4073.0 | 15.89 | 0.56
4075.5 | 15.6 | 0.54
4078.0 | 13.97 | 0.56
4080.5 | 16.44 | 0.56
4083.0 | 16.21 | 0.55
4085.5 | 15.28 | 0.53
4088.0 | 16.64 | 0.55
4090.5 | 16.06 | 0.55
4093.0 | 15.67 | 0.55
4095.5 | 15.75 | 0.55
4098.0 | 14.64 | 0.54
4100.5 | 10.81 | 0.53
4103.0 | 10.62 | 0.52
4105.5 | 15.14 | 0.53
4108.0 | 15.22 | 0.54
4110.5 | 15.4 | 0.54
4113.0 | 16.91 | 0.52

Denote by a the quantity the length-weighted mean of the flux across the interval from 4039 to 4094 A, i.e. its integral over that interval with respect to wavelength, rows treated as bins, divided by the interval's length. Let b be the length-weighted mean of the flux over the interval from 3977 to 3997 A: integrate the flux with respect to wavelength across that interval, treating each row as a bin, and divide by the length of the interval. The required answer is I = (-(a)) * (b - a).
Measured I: 15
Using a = 16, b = 14.7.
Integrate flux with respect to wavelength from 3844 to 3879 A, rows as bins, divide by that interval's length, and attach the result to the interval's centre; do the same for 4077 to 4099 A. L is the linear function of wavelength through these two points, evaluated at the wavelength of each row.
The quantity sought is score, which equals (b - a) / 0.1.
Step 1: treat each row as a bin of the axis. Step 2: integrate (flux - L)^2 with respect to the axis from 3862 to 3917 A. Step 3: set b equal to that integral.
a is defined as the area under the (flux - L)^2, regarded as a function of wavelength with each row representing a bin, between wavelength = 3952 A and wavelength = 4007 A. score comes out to -7479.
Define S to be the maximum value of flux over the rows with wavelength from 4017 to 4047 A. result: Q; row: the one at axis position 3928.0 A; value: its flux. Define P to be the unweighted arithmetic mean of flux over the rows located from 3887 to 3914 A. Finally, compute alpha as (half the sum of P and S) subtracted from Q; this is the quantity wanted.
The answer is -5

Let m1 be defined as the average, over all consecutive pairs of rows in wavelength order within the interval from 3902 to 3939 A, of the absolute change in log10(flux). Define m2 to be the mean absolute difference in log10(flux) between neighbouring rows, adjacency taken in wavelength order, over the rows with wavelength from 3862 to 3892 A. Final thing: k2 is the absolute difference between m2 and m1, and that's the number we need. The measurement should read 0.041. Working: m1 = 0.10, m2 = 0.058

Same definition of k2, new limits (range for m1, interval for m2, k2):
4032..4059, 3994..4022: 0.013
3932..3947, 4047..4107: 0.112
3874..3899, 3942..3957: 0.031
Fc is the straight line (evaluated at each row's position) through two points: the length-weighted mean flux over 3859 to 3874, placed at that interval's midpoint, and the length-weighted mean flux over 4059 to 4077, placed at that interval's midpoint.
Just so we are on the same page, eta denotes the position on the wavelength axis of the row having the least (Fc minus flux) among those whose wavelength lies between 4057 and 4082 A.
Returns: 4060.5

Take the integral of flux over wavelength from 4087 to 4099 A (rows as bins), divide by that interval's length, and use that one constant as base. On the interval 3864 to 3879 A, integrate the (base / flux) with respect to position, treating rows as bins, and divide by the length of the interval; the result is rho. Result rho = 1.19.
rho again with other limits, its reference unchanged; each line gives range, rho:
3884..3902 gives 1.33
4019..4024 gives 0.97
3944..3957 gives 1.12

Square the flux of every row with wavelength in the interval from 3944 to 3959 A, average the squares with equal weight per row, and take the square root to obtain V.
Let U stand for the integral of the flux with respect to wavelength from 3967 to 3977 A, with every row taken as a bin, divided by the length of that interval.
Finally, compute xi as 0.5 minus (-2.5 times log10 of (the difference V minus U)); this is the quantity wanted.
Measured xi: 3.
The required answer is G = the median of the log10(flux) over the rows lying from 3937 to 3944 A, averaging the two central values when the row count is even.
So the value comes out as 1.08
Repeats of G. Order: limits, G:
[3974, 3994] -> 1.18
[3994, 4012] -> 1.20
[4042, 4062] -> 1.19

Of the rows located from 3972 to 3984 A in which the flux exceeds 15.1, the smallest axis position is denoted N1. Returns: 3980.5 A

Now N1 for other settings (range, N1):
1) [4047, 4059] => 4048.0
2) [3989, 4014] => 3990.5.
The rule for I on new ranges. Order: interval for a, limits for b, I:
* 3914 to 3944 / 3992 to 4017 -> -54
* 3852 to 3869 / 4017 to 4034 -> -20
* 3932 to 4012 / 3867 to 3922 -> -9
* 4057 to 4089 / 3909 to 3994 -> 61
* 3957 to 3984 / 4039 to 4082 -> -52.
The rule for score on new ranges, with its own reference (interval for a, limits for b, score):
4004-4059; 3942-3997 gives 8689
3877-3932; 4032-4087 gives -3460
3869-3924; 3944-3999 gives 7397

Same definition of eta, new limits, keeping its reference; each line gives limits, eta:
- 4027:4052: 4050.5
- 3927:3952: 3950.5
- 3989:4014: 4008.0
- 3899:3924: 3903.0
